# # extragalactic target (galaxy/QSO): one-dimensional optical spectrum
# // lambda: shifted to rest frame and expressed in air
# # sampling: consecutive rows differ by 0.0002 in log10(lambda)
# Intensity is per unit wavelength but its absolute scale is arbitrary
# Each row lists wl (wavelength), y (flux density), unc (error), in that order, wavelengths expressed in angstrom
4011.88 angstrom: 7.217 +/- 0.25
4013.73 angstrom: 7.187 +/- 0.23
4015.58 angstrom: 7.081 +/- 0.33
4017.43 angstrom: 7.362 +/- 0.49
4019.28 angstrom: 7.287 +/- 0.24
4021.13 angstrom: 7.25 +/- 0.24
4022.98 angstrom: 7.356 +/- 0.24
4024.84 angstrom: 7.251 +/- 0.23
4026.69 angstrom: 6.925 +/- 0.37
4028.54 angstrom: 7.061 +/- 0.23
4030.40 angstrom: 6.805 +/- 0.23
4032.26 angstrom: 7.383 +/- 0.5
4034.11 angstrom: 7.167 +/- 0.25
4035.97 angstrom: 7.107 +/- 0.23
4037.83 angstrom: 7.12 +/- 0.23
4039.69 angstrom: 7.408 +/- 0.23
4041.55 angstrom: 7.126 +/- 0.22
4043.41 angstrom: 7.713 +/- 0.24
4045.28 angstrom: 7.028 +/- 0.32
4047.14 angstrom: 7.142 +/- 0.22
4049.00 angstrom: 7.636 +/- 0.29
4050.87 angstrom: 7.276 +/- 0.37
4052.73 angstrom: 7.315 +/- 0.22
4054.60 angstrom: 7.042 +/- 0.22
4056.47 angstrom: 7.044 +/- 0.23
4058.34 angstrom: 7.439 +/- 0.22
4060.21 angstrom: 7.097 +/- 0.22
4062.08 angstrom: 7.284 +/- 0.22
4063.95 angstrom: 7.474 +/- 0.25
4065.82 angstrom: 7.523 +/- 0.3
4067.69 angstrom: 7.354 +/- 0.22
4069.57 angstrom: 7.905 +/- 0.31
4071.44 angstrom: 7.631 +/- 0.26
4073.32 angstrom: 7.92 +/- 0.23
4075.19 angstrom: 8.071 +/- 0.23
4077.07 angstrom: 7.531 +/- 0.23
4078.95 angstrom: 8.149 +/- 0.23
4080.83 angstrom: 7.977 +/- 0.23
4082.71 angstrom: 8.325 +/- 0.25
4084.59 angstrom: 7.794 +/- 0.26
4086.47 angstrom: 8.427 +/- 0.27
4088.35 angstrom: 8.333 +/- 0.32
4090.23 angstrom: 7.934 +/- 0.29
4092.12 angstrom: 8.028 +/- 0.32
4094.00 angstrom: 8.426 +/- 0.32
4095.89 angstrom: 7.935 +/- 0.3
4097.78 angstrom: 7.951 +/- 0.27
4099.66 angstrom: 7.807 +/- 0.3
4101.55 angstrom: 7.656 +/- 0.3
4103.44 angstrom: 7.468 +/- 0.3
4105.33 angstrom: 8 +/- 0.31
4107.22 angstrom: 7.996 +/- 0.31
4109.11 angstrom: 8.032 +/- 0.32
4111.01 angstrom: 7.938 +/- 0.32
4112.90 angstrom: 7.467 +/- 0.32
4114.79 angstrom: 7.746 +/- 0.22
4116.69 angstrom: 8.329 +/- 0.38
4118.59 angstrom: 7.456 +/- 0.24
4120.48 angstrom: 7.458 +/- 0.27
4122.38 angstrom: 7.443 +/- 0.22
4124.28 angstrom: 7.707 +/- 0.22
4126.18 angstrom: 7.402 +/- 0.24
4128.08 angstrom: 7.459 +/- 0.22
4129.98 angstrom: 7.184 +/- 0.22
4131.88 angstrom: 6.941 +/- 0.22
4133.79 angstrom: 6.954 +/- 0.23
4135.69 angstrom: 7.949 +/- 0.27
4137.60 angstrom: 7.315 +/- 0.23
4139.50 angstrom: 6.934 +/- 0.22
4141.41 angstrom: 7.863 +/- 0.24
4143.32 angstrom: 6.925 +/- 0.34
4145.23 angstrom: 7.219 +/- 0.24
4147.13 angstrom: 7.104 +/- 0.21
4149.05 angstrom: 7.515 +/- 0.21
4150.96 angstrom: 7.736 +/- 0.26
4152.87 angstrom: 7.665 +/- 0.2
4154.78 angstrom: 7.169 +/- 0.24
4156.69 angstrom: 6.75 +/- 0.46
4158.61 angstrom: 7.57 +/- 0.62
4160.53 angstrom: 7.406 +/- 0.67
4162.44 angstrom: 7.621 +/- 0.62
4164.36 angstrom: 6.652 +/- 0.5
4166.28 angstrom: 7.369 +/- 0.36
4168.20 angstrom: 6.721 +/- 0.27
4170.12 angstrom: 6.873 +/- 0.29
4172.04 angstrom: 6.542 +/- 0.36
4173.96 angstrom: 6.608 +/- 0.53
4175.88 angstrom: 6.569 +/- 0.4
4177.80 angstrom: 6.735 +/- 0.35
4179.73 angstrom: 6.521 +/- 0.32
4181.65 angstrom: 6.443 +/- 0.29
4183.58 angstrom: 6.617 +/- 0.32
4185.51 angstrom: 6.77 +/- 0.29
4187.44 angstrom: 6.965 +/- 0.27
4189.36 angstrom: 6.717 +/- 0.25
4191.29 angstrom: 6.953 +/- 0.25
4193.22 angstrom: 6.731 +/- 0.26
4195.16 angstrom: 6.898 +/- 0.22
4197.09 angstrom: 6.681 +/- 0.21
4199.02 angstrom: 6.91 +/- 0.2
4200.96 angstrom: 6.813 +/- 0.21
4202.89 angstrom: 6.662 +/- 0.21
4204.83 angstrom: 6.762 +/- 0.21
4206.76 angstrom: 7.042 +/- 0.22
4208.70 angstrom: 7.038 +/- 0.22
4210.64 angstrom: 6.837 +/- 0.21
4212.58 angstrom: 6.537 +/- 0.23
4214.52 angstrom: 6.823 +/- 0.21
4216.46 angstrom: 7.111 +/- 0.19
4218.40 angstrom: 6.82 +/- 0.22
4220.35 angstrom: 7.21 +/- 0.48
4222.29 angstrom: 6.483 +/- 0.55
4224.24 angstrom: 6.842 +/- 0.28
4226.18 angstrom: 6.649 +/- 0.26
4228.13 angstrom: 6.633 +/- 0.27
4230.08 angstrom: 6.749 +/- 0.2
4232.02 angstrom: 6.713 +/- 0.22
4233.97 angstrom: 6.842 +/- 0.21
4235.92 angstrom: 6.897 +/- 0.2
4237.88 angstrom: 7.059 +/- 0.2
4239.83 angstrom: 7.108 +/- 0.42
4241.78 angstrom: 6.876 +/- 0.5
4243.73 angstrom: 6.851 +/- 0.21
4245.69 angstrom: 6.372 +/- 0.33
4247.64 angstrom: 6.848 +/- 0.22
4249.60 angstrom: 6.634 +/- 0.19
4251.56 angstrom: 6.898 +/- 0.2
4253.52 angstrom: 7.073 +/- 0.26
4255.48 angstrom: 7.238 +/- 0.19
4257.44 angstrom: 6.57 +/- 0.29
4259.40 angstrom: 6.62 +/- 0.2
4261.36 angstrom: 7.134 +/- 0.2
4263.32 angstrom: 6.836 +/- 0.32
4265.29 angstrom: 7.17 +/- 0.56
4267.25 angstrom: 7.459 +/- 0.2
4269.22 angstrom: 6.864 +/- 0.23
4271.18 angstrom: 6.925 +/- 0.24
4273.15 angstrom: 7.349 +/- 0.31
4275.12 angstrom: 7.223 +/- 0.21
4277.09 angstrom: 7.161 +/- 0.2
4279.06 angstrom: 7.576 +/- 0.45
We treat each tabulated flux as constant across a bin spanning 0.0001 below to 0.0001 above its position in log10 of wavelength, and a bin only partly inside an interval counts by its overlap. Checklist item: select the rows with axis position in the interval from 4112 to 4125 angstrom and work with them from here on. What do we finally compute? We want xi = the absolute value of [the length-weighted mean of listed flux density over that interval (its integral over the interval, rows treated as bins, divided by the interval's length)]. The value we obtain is 7.66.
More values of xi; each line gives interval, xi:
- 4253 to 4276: 7.04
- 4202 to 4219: 6.85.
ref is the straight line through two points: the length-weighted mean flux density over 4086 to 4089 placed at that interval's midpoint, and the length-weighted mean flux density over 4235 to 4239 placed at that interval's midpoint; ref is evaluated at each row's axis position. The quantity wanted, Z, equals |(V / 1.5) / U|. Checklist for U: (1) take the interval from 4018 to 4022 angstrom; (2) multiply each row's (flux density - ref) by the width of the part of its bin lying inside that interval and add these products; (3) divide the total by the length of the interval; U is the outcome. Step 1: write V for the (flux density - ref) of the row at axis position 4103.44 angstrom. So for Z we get 0.3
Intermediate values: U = -1.7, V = -0.77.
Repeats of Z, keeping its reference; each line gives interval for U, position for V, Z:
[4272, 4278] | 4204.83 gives 0.6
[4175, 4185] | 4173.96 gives 0.7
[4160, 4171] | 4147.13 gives 0.9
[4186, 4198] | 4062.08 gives 1.6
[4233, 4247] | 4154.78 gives 4.5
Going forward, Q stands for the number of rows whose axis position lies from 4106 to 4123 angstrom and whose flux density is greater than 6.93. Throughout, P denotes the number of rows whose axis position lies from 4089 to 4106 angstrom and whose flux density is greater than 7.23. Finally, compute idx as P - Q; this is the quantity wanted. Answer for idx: 0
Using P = 9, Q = 9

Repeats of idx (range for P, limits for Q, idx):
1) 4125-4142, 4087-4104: -4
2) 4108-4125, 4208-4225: 6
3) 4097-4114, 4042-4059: 0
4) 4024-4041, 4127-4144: -5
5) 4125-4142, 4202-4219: 2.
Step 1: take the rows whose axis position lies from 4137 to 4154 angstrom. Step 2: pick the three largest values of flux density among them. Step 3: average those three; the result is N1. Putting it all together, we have 7.8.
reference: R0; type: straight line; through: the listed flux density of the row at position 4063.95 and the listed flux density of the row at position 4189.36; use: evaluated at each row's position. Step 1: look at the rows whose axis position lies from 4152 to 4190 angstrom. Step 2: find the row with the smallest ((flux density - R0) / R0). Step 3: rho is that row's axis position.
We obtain 4181.65 angstrom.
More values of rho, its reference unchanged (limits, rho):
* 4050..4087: 4054.60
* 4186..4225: 4212.58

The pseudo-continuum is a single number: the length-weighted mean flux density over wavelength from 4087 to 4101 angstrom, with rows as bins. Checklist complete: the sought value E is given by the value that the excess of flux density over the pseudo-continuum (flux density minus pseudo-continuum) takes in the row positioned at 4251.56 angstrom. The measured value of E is -1.2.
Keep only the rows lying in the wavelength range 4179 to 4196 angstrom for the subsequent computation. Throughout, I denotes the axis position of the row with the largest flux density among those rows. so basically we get 4187.44 angstrom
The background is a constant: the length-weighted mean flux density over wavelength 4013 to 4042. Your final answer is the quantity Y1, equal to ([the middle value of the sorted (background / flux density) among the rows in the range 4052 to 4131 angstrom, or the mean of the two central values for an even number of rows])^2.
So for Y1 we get 0.86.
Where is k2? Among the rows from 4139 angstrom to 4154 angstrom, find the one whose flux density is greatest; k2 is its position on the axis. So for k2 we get 4141.41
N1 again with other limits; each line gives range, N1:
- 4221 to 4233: 6.8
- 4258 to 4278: 7.3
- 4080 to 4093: 8.4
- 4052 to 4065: 7.4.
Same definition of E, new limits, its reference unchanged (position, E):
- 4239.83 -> -1.0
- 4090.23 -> -0.1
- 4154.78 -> -0.9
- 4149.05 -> -0.5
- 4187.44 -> -1.1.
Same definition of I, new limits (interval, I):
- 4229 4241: 4239.83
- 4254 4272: 4267.25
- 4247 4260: 4255.48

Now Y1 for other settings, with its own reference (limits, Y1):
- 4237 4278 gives 1.08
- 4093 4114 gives 0.82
